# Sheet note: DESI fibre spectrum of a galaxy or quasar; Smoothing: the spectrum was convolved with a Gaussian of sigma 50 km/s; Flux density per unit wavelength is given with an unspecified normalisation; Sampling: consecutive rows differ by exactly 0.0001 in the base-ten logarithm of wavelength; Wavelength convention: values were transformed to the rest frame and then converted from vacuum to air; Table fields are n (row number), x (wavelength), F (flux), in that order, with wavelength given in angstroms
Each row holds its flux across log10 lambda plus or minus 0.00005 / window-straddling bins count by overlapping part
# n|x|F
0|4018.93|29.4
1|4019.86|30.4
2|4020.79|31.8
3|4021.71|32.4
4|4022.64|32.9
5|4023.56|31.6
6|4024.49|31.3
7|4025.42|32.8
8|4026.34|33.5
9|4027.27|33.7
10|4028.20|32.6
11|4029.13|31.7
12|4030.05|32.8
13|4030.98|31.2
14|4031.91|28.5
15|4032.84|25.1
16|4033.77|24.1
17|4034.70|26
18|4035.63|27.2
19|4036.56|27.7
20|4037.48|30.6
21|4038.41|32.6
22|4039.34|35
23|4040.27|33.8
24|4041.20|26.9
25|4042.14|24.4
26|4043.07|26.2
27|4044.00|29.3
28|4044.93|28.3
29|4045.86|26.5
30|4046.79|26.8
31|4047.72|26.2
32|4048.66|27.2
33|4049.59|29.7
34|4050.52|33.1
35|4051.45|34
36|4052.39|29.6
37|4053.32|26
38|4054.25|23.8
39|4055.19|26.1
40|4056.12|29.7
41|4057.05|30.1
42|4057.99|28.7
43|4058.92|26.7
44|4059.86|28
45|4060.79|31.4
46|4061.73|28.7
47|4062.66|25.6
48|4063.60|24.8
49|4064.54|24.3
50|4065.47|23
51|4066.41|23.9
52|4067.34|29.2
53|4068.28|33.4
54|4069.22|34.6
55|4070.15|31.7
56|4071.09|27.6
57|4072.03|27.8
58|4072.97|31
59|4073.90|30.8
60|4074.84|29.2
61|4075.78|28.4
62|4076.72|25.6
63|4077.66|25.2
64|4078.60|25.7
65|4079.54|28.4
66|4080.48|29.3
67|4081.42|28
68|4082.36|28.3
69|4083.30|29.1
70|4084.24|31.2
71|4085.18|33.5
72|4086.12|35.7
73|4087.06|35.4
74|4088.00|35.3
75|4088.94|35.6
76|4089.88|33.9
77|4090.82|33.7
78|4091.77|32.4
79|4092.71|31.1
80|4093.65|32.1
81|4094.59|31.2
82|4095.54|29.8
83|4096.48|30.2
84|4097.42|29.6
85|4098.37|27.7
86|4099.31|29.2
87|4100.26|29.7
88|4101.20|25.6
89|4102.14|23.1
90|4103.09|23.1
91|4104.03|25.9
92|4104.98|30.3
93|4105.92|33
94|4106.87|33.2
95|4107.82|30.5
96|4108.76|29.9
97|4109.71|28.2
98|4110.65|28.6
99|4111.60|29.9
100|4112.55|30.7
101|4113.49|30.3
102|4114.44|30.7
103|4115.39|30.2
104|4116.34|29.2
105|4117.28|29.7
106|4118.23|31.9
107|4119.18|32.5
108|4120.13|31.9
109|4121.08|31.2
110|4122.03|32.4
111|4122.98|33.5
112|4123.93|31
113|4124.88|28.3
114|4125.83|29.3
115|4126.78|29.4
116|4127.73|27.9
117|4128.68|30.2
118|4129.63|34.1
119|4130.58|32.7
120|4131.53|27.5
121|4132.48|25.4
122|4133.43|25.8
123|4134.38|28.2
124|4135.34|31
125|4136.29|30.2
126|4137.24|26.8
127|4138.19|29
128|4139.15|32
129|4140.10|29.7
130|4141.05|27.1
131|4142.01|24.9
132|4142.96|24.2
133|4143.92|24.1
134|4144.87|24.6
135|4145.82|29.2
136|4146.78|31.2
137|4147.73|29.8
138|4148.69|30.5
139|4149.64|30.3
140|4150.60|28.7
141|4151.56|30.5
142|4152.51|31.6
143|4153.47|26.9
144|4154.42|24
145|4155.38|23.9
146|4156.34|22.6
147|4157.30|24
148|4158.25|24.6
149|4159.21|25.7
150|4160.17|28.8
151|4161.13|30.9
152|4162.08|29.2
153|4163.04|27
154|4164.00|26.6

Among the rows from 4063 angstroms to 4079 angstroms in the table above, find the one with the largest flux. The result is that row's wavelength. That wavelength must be 4069.22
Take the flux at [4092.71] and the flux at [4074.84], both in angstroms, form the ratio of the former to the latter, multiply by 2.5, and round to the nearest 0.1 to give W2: 2.7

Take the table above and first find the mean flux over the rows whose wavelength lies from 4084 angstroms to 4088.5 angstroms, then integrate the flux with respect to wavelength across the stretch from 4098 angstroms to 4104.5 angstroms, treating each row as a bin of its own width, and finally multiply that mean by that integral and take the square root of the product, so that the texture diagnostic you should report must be 77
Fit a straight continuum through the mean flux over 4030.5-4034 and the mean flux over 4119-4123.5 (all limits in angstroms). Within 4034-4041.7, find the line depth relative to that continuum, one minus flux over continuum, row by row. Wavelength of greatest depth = 4034.70 angstroms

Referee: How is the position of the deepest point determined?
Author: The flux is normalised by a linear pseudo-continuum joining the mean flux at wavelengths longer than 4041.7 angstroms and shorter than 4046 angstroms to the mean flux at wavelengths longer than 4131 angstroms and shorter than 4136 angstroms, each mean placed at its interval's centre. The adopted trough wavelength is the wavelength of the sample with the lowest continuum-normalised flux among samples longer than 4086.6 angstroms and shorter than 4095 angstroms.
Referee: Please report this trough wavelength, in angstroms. 4092.71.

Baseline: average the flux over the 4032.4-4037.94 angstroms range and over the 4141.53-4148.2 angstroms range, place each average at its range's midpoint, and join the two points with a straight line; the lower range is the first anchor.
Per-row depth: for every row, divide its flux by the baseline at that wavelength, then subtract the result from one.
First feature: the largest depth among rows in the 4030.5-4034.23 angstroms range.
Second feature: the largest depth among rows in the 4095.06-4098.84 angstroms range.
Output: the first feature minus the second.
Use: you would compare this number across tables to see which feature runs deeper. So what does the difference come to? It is 0.13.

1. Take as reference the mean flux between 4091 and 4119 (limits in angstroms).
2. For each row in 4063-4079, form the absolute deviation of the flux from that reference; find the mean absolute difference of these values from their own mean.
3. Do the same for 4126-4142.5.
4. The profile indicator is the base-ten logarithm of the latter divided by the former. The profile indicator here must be -0.14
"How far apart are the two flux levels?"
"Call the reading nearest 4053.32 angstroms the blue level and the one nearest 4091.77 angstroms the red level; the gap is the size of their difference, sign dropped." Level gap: 6.40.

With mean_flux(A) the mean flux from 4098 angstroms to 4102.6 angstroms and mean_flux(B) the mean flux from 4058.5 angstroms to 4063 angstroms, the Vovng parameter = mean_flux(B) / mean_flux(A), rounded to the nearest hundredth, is 1.04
